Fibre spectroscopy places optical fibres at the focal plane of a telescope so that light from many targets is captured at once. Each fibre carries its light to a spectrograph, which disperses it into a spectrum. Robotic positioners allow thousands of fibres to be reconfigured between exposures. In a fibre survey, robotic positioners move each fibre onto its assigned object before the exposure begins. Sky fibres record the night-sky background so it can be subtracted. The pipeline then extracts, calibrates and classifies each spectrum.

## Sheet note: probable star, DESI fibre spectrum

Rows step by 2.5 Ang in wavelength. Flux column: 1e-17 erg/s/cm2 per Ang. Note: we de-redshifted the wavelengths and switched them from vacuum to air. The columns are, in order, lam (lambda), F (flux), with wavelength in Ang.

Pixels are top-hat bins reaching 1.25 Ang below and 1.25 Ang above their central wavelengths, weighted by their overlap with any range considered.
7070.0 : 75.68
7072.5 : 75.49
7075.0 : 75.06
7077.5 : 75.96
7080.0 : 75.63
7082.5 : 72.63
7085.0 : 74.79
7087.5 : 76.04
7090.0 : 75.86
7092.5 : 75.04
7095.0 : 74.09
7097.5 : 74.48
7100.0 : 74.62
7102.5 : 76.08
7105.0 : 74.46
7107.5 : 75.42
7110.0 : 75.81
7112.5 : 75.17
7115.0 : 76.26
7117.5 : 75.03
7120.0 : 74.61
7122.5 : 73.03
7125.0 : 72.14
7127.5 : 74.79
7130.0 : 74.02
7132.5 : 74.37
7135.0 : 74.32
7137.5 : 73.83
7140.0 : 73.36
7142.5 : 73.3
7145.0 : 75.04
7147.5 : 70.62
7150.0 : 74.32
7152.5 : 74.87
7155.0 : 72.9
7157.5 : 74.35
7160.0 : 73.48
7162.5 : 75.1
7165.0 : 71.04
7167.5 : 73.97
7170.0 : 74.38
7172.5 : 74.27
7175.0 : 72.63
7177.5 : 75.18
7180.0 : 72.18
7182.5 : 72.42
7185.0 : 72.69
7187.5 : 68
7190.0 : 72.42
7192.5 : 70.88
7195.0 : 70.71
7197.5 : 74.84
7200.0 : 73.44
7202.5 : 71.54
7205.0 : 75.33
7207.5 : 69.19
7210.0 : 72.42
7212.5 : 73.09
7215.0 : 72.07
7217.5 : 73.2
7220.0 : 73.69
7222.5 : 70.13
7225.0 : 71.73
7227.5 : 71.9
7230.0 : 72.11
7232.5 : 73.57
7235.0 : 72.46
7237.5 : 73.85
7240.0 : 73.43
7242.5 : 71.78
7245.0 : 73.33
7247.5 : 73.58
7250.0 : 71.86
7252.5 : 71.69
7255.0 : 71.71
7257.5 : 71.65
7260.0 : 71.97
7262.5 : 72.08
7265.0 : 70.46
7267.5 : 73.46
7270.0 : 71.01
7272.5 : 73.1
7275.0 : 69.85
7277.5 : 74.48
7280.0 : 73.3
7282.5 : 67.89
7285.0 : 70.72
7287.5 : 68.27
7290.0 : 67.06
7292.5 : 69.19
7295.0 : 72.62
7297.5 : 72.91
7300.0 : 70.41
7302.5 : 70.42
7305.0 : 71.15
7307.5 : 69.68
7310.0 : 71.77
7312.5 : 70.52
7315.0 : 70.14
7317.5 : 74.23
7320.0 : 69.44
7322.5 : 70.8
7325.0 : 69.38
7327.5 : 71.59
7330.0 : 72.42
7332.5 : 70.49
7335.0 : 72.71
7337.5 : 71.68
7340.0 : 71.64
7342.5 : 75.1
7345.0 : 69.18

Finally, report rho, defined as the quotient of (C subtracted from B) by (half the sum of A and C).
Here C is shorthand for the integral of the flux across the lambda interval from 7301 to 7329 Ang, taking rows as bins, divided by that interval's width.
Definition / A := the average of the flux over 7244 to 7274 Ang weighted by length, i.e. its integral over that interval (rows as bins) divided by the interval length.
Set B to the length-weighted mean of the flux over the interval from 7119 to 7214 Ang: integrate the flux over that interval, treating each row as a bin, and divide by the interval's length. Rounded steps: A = 72.1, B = 73.1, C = 70.8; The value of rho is 0.032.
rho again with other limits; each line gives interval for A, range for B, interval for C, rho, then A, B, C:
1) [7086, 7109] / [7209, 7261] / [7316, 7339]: 0.014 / 75.1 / 72.4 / 71.4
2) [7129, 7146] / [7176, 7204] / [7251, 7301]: 0.014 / 74.0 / 72.2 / 71.2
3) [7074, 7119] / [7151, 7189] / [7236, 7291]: 0.020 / 75.1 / 73.2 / 71.7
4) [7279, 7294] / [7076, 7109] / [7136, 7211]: 0.029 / 69.4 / 75.0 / 73.0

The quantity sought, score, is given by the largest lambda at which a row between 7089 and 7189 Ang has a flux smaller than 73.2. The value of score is 7187.5 Ang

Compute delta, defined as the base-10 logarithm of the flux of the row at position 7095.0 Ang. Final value 1.870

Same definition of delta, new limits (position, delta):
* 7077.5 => 1.881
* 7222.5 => 1.846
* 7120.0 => 1.873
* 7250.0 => 1.856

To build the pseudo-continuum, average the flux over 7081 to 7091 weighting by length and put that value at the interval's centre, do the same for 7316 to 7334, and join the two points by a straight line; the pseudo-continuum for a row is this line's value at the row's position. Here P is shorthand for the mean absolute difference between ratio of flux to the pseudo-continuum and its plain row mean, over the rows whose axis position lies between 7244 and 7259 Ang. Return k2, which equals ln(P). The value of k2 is -4.6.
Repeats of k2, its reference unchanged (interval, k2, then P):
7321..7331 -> -4.3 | 0.014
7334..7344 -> -4.1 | 0.017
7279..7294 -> -3.7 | 0.024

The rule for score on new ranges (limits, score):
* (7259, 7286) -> 7285.0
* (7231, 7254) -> 7252.5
